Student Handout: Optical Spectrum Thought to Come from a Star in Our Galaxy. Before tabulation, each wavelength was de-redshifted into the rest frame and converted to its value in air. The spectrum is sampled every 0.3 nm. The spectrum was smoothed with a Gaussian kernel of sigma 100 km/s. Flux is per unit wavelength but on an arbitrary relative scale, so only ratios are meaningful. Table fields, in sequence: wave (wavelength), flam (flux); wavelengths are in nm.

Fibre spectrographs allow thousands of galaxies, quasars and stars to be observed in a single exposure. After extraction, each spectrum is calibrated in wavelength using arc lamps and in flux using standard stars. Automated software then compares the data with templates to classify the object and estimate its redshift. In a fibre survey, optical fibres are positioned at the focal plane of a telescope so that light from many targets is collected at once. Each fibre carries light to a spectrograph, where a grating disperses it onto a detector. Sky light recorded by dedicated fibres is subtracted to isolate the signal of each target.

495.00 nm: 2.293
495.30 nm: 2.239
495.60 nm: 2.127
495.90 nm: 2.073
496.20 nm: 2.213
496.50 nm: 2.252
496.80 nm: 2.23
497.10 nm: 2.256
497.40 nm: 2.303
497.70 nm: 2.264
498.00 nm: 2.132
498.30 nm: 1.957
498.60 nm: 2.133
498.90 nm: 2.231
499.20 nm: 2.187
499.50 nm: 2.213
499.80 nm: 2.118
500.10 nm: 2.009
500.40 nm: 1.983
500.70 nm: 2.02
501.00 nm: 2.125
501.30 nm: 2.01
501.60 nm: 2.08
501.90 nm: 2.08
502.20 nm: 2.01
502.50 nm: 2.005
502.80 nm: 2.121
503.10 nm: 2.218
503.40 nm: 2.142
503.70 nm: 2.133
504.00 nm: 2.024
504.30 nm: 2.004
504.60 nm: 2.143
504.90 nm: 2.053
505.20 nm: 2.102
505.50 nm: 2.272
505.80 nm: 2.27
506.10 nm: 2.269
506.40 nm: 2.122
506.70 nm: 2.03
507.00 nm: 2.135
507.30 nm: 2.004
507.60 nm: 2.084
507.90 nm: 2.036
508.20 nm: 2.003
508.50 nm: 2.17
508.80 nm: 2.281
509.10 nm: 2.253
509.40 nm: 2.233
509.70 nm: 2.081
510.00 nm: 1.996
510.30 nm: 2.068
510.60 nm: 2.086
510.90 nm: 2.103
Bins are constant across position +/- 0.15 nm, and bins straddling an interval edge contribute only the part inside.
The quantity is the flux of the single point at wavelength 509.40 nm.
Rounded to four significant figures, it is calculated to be 2.233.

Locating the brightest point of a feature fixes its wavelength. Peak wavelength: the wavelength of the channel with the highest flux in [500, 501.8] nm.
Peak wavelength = 501.00 nm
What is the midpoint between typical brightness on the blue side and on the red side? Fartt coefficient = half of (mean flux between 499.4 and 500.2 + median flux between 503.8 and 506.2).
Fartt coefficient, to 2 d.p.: 2.12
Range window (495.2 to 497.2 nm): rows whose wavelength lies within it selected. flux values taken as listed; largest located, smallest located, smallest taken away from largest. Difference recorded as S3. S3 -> 0.18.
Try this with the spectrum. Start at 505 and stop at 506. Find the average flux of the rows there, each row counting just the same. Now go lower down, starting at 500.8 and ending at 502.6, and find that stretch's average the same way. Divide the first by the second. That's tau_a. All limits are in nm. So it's 1.08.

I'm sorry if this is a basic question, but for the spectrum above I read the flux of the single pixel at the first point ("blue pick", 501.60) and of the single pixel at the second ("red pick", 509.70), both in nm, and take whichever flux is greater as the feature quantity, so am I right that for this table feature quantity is 2.08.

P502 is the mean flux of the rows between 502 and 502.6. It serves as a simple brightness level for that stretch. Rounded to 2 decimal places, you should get 2.01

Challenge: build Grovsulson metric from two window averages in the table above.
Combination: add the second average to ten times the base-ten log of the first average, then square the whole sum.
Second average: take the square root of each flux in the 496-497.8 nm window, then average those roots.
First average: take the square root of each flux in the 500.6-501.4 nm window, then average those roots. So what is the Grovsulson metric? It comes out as 9.4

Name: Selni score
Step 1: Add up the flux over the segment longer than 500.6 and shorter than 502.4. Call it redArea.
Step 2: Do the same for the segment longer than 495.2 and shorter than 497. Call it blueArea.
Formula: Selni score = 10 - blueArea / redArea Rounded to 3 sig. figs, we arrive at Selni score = 8.93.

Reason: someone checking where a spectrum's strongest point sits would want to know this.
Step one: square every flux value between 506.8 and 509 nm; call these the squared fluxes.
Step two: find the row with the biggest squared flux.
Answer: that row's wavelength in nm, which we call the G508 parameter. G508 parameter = 508.80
